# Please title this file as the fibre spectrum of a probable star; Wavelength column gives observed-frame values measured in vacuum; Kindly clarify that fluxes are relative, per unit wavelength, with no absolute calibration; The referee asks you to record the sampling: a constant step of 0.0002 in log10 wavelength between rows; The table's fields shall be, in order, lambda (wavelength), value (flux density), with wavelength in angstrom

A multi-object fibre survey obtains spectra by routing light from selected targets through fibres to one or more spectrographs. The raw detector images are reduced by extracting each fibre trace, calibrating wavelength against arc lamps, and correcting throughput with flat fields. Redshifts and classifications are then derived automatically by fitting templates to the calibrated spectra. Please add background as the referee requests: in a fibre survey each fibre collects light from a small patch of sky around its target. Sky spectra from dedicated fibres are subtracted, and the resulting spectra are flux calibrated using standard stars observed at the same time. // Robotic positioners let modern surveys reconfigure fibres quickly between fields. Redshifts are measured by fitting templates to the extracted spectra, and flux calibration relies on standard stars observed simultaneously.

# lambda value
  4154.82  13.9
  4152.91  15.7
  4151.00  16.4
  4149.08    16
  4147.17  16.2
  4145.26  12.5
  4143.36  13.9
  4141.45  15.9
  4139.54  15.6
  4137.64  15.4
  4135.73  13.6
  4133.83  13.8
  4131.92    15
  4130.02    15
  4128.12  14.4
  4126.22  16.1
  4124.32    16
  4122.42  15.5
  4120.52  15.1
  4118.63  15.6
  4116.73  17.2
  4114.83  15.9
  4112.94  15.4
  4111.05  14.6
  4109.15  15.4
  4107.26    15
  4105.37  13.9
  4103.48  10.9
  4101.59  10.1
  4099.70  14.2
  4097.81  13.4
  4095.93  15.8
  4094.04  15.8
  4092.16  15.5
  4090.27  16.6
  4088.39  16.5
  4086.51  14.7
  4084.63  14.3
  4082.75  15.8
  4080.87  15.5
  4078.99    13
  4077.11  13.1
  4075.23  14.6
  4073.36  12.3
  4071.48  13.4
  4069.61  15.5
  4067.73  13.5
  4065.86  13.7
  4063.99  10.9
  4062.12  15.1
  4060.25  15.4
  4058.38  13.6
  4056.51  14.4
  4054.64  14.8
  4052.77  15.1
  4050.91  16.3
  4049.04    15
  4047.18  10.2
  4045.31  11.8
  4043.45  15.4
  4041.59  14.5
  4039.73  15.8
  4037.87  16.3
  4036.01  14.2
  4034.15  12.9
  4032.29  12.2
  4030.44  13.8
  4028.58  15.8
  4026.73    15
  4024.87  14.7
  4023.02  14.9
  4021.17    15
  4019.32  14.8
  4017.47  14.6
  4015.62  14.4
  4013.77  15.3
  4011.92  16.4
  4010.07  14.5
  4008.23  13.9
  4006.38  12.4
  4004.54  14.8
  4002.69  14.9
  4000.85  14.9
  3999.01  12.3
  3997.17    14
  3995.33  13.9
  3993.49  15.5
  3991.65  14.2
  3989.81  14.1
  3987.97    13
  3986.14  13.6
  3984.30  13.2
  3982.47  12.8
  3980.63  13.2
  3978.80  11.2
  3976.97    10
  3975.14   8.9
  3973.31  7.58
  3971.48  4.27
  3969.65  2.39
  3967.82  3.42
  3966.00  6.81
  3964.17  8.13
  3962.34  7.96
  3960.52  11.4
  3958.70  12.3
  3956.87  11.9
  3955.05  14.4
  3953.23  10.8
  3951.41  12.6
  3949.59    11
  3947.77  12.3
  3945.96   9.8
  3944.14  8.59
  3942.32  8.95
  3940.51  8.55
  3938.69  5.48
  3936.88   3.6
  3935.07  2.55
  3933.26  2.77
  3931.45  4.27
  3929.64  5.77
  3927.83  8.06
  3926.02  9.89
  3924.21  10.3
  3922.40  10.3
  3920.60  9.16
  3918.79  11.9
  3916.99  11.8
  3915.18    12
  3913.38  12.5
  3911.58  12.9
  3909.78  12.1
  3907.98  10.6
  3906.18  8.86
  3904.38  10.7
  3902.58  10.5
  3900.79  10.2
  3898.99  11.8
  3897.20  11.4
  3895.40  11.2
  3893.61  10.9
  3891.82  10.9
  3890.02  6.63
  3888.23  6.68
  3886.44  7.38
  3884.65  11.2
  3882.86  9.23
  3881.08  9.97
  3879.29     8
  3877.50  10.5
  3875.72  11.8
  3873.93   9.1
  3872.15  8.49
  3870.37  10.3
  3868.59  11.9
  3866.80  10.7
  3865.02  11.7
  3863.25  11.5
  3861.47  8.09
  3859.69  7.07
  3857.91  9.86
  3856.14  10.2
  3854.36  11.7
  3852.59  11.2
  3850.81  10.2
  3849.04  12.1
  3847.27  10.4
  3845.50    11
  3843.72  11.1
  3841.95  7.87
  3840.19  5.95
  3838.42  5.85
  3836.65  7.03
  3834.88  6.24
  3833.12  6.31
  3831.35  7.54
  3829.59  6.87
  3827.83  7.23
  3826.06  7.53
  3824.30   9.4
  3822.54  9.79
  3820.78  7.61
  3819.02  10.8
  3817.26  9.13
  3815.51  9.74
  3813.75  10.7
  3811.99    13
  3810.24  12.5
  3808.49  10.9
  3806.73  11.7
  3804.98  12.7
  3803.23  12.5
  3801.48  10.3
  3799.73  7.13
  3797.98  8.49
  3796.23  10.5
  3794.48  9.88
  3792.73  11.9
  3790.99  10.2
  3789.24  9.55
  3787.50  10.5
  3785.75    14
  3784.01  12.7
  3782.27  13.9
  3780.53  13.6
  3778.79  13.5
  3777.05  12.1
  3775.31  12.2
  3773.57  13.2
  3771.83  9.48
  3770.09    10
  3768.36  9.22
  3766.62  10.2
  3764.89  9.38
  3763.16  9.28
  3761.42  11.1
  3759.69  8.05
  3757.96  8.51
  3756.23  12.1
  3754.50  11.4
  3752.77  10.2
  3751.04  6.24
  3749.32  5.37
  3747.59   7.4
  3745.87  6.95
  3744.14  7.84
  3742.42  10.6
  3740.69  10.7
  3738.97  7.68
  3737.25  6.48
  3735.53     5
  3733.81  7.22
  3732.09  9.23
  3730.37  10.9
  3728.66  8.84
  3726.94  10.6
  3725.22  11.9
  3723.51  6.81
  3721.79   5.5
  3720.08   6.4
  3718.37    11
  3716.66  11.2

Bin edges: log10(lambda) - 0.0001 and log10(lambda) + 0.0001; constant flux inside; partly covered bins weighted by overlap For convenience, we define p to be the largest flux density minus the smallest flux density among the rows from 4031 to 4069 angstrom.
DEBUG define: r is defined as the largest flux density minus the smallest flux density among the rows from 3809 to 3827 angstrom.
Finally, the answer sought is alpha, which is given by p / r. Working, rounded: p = 6.10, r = 5.5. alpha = 1.1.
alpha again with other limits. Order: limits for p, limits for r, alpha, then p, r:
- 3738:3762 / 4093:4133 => 0.9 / 6.73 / 7.1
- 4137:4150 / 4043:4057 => 0.6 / 3.70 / 6.1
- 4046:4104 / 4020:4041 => 1.6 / 6.50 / 4.1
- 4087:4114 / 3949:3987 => 0.5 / 6.50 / 12.0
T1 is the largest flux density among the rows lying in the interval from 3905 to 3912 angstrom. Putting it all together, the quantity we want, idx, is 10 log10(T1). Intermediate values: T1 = 12.9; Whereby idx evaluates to 11.1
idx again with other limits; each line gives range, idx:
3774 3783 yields 11.4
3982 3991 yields 11.5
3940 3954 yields 11.0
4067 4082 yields 11.9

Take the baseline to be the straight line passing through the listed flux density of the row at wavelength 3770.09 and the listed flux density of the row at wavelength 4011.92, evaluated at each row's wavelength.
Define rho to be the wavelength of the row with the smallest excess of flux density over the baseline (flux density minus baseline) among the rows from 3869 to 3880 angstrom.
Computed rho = 3879.29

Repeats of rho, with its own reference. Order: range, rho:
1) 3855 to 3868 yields 3859.69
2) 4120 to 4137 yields 4135.73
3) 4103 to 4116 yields 4103.48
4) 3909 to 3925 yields 3920.60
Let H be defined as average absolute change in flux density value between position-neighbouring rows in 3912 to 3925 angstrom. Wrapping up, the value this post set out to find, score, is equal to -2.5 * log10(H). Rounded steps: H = 0.8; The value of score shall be 0.27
